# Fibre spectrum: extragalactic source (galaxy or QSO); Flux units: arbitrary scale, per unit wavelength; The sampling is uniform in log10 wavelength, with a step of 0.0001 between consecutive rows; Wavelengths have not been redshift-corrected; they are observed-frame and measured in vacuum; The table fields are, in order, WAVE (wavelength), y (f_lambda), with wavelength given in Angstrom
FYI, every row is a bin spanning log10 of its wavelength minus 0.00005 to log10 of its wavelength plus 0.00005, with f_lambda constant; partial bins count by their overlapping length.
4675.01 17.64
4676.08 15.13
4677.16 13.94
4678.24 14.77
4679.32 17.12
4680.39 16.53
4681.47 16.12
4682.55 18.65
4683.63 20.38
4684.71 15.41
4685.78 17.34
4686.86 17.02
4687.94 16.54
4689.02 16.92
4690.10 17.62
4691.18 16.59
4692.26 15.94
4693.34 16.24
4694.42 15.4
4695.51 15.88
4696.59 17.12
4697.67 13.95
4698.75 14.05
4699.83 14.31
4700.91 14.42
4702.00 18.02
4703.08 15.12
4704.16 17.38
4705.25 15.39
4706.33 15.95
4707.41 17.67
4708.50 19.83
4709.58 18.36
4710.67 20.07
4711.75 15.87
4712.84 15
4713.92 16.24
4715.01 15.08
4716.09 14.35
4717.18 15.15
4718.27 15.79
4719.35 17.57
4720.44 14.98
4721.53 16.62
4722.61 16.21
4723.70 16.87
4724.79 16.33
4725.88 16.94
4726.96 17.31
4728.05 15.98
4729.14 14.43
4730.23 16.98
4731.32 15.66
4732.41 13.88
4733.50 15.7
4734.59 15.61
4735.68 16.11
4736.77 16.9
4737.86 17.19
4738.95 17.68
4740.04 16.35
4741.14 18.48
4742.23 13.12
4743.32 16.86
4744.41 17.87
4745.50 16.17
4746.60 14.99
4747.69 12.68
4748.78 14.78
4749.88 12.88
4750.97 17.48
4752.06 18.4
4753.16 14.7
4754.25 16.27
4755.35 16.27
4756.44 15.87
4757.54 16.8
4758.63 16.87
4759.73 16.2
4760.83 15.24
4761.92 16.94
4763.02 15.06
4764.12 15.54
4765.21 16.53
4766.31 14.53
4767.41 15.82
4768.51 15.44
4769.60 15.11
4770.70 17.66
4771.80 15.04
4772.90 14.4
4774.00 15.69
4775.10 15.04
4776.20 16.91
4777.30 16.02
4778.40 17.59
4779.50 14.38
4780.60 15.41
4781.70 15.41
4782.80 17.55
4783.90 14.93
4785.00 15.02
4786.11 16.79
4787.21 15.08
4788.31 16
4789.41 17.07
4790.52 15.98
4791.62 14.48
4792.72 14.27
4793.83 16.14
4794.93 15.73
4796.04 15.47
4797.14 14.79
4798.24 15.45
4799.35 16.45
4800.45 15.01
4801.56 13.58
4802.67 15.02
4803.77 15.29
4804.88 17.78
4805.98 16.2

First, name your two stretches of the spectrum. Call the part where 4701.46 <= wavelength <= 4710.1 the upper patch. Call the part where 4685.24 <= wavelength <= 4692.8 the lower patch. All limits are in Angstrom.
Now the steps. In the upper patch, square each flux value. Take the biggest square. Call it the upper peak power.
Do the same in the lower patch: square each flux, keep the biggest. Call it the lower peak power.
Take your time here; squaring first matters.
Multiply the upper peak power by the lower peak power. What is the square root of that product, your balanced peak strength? 349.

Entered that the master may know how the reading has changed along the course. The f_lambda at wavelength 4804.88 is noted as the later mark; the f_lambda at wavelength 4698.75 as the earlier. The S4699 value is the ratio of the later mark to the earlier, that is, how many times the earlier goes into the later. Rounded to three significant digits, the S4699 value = 1.27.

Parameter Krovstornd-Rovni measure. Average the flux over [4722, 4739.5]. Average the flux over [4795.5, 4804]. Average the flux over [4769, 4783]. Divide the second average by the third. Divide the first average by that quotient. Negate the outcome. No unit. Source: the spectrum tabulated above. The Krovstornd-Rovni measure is -17.0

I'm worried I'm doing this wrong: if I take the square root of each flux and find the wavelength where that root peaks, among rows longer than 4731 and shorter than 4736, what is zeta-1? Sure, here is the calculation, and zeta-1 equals 4735.68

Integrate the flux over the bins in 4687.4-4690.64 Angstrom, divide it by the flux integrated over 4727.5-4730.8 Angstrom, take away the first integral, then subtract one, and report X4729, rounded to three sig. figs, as -55.1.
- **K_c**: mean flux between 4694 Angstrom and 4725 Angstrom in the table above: 16.2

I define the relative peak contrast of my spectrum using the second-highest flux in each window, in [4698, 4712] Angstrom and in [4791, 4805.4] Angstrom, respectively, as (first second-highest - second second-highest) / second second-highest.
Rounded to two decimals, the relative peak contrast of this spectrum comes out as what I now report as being 0.21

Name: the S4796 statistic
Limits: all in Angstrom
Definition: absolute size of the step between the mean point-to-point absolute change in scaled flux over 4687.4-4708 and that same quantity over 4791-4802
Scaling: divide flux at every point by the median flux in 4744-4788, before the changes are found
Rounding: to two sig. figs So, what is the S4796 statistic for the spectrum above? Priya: 0.023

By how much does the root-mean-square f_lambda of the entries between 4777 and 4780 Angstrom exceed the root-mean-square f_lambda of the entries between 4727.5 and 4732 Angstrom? 0.26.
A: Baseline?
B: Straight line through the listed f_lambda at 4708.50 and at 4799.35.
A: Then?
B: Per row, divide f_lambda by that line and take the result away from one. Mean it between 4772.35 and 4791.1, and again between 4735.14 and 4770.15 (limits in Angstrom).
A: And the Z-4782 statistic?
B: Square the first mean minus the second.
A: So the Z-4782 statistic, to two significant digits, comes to 0.0023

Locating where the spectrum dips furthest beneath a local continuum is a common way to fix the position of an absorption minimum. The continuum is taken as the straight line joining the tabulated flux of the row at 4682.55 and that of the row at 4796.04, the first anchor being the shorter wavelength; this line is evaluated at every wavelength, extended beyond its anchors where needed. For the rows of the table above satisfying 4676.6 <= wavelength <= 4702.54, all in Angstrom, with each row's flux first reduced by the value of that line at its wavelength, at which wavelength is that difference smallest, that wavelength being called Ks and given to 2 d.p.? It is 4677.16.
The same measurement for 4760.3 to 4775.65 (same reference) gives 4766.31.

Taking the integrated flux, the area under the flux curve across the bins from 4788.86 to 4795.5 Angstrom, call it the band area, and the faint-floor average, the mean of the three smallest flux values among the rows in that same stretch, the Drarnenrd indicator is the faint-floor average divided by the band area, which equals 0.14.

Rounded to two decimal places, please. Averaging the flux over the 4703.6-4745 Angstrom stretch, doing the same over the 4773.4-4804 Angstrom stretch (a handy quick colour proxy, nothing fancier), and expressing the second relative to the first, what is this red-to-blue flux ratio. 0.95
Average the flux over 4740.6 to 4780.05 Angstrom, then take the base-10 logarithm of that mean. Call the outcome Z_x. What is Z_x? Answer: 1.199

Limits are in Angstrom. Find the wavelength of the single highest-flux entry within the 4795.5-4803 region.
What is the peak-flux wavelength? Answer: 4799.35 Angstrom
